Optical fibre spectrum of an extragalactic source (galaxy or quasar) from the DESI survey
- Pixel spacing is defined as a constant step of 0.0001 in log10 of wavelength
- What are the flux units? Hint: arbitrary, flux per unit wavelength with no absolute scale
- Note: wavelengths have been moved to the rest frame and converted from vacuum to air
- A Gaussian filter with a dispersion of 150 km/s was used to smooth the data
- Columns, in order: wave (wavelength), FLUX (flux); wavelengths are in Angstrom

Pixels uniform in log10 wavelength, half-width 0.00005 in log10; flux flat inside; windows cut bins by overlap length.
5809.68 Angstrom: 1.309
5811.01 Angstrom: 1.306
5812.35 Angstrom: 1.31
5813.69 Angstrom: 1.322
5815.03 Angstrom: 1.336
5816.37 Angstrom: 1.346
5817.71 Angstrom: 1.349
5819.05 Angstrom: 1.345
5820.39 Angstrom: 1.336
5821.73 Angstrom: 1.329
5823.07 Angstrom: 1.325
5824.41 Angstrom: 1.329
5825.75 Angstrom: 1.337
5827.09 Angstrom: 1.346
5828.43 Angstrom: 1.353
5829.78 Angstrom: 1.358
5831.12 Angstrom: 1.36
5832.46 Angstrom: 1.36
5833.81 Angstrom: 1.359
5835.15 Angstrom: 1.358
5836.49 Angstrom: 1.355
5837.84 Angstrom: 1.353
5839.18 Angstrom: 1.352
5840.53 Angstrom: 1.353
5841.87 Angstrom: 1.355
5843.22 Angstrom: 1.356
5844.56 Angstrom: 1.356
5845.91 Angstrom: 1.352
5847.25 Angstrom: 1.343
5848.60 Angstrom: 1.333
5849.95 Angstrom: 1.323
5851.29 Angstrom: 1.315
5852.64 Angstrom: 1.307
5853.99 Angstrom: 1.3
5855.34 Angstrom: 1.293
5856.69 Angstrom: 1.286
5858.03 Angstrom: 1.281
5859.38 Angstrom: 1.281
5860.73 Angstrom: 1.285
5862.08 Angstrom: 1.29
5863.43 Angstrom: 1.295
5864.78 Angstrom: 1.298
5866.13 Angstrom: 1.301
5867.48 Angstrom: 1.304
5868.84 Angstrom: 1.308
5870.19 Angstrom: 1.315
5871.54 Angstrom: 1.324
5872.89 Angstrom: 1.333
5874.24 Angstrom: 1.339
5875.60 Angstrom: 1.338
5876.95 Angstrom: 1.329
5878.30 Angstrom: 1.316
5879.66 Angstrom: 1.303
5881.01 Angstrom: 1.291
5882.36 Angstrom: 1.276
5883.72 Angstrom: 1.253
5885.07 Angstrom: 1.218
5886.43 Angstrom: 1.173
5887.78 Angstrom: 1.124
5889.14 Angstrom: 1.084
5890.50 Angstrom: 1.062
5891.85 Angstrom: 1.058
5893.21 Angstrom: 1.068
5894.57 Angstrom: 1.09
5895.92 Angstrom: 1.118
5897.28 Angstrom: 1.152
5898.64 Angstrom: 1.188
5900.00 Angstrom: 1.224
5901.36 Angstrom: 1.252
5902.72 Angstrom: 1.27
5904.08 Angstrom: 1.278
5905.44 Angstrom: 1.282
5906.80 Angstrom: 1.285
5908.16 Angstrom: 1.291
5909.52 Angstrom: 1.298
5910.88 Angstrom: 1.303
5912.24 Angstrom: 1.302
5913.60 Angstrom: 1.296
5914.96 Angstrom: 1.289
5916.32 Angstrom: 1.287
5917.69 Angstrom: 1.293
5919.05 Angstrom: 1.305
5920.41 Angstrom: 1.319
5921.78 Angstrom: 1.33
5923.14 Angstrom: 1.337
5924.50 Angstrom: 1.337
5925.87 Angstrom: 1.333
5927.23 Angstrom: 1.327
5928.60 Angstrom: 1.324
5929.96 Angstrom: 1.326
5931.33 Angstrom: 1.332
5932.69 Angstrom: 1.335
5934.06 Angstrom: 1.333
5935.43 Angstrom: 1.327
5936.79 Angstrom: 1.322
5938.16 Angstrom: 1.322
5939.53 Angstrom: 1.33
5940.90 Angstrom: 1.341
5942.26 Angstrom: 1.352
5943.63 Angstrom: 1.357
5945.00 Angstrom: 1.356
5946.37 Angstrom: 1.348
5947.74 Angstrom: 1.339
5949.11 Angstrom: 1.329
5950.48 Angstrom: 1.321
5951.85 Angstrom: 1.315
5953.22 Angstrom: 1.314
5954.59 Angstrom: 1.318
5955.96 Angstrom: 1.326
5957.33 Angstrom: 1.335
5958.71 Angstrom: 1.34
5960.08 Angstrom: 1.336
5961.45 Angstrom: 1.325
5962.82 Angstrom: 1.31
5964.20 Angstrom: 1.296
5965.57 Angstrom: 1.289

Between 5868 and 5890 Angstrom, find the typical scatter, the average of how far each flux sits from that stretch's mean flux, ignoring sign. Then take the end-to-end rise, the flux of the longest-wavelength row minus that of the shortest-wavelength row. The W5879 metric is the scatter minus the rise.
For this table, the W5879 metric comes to 0.29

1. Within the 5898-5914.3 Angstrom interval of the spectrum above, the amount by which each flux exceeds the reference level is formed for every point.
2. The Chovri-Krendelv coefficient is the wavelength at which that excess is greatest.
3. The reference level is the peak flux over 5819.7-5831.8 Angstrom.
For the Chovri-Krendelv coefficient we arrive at 5910.88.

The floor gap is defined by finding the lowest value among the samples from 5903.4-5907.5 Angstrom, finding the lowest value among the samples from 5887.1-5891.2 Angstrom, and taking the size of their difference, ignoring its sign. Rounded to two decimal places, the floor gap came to 0.22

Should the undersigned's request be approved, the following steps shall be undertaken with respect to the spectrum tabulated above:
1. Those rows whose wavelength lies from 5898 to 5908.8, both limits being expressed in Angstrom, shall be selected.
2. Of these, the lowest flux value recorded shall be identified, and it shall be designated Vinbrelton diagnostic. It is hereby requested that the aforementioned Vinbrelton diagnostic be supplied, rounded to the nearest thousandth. 1.188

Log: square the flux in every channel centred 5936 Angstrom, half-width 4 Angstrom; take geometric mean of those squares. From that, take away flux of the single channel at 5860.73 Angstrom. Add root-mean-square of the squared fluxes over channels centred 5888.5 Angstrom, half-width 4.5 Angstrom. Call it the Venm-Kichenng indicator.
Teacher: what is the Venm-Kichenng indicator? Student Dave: 1.7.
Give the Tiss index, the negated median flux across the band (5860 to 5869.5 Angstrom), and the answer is -1.30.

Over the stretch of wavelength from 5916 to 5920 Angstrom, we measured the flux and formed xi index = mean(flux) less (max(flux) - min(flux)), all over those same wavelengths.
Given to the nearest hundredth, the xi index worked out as 1.28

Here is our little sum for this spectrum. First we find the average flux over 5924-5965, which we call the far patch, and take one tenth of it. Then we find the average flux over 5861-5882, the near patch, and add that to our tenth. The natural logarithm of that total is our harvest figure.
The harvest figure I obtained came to 0.368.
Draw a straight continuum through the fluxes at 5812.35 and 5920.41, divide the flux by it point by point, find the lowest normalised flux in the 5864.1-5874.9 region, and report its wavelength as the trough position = 5864.78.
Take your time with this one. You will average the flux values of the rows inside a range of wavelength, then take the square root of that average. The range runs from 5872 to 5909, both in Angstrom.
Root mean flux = 1.11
